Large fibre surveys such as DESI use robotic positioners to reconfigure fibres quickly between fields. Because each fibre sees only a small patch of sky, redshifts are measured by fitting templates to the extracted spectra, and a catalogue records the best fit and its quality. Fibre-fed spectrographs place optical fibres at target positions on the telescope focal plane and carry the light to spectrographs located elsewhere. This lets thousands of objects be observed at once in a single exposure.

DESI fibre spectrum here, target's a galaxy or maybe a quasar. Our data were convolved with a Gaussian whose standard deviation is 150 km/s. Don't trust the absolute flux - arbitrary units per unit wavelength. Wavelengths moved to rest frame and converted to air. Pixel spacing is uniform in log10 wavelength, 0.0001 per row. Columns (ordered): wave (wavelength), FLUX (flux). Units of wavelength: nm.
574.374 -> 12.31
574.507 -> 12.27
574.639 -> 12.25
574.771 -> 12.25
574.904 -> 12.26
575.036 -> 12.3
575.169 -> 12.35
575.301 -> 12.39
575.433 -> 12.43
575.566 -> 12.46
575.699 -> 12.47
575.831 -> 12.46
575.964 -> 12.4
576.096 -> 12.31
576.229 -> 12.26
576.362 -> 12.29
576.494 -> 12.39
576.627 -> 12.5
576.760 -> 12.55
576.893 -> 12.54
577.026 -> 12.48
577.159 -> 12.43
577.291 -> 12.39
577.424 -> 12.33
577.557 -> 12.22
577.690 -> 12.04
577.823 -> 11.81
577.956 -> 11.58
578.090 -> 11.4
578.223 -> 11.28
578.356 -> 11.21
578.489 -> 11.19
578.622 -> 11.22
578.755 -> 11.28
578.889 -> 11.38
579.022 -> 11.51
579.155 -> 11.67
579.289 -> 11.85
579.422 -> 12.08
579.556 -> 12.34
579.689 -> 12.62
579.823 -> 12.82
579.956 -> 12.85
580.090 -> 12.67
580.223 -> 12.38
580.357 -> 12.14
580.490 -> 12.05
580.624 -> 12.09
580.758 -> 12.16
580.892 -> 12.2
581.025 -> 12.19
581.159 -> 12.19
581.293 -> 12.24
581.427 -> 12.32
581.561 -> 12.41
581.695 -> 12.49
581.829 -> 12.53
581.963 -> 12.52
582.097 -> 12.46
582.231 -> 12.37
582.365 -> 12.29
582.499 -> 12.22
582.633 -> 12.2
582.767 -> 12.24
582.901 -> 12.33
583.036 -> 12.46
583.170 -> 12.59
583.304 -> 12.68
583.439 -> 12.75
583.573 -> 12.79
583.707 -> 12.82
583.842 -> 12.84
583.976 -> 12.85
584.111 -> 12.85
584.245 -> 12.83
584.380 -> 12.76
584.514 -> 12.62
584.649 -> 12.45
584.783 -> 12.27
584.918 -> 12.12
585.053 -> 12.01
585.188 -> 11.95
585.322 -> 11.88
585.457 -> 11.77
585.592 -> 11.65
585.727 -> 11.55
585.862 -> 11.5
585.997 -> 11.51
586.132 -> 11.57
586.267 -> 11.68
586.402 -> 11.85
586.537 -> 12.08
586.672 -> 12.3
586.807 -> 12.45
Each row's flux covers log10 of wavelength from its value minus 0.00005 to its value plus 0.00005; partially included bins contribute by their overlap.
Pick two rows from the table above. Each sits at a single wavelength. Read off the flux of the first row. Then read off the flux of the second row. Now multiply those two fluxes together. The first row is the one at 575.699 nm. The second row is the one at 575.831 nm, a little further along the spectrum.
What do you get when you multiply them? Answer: 155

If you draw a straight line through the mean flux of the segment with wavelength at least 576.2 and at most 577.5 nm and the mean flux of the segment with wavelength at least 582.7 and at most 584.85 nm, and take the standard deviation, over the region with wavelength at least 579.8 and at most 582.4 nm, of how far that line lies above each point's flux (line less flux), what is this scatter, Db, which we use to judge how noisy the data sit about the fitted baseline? 0.23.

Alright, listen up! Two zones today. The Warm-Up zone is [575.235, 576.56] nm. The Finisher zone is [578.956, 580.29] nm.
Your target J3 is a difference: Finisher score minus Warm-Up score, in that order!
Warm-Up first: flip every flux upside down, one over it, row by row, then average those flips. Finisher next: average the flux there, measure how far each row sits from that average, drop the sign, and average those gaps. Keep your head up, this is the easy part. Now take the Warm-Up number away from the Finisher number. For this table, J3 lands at 0.32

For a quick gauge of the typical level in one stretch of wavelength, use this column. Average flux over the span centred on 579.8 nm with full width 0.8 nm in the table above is 12.6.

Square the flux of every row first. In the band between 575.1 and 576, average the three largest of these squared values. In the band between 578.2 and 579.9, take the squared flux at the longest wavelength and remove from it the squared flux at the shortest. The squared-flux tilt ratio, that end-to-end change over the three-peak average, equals 0.24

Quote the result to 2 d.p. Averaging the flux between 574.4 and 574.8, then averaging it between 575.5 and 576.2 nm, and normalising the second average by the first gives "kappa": 1.01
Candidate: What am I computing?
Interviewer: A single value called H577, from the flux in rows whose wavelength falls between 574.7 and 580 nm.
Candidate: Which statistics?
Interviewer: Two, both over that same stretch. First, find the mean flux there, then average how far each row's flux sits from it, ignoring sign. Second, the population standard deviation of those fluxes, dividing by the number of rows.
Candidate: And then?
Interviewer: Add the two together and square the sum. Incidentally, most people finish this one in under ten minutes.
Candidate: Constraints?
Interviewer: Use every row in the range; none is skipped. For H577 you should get 0.78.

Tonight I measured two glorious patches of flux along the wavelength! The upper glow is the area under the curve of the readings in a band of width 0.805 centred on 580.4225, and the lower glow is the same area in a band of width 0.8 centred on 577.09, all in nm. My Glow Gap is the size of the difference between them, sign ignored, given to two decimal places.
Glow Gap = 0.11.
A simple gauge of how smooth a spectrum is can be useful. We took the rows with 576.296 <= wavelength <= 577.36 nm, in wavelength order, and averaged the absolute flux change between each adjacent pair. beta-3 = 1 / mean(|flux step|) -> 16.7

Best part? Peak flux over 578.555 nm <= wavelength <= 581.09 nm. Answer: 12.85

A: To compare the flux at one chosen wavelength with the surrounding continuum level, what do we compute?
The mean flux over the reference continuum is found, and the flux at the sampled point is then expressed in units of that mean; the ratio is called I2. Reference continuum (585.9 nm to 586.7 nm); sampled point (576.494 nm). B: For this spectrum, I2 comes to 1.05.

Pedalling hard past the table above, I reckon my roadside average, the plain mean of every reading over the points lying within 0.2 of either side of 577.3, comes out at 12.4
